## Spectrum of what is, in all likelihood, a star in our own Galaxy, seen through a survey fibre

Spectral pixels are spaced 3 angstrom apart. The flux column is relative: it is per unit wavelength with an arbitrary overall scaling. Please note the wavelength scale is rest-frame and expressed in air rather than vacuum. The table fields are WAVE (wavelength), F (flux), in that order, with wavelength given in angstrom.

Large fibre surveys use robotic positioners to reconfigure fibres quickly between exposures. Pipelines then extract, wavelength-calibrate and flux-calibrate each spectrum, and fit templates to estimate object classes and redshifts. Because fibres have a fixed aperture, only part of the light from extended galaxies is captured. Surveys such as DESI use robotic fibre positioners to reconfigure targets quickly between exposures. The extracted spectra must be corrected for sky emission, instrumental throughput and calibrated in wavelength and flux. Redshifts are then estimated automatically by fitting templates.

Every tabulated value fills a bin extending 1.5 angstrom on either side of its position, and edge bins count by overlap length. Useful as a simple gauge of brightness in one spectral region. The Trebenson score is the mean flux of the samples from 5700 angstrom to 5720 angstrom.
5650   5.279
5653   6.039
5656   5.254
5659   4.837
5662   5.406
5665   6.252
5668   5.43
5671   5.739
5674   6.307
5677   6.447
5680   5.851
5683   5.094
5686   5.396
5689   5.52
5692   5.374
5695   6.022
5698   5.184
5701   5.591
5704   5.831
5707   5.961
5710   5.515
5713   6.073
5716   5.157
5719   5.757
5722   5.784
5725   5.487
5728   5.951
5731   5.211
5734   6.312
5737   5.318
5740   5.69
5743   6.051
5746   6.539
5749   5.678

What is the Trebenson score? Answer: 5.70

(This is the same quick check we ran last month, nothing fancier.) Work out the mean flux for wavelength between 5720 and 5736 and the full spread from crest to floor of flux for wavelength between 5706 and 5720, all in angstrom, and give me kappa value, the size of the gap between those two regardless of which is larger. 4.8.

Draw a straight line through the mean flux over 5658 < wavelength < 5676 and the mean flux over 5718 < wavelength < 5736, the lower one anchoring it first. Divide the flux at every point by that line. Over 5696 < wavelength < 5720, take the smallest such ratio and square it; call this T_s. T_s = 0.809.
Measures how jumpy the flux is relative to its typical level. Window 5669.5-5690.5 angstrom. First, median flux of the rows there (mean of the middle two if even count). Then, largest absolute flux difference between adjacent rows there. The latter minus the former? -4.98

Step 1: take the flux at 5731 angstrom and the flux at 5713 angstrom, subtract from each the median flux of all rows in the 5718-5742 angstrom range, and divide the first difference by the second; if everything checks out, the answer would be -1.5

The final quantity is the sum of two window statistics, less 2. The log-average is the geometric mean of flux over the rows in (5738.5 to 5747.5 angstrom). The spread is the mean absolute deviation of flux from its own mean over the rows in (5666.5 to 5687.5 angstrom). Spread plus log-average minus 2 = 4.47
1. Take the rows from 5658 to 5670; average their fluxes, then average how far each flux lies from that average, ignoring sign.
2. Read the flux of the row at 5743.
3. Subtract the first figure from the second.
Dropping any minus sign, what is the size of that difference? 5.7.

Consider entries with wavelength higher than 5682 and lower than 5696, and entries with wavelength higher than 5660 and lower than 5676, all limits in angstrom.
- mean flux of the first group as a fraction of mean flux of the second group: 0.94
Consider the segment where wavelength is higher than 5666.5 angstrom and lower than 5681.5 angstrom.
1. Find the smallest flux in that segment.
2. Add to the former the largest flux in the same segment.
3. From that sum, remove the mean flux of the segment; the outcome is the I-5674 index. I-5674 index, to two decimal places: 5.92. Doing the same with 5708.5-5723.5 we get 5.57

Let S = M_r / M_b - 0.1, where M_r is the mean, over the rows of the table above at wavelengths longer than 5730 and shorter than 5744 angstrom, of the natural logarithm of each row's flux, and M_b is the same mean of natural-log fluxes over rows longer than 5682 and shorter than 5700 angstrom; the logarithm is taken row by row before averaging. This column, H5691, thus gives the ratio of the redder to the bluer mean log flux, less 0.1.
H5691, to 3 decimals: 0.929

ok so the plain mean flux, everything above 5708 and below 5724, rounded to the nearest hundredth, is 5.66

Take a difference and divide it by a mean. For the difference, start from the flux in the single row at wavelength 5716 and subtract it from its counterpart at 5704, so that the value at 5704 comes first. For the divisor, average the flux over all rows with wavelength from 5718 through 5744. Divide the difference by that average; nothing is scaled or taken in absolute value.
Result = 0.12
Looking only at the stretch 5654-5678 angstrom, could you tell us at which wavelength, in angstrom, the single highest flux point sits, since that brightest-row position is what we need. 5677 angstrom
